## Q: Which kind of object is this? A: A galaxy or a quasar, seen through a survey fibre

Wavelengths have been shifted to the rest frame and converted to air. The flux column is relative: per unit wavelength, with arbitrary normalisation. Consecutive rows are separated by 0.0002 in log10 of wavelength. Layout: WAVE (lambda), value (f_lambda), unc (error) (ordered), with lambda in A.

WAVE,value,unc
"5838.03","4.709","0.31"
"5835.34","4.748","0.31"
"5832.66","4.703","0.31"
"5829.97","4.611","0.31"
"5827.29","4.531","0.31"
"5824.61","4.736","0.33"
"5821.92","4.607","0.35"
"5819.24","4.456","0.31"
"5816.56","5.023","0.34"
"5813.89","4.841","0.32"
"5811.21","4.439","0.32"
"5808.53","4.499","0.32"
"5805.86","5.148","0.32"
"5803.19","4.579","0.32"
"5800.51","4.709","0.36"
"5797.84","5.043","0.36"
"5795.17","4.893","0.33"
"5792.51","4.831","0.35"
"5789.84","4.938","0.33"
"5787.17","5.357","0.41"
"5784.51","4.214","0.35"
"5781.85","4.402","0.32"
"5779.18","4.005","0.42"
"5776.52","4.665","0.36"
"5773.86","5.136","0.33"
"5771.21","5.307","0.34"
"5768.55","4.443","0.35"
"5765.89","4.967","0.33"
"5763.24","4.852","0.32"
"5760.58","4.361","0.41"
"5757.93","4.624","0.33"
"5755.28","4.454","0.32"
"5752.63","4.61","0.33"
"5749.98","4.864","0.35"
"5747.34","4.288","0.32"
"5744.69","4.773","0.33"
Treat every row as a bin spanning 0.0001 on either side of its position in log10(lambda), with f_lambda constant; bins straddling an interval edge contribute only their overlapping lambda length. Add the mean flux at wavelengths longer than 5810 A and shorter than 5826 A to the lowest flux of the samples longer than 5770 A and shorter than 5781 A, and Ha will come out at 8.69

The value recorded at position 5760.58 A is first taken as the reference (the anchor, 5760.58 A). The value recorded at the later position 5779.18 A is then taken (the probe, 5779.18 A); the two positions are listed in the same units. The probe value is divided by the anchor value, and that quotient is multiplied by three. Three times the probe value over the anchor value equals 2.76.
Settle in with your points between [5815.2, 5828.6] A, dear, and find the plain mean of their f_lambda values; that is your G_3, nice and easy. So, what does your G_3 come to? 4.67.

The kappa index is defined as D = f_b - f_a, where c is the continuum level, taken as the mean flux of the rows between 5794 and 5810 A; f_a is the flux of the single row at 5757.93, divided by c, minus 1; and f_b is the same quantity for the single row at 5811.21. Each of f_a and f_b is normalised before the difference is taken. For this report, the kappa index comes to -0.04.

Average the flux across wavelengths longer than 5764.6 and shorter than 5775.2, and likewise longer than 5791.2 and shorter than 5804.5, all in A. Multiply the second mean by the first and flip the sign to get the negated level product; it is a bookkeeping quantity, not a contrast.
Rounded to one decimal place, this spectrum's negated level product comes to -23.9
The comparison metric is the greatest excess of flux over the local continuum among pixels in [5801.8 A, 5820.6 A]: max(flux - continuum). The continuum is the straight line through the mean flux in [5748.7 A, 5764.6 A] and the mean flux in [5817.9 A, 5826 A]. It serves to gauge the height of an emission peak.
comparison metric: 0.54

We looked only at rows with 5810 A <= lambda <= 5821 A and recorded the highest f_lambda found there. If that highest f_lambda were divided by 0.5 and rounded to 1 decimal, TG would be 10.0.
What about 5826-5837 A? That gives 9.5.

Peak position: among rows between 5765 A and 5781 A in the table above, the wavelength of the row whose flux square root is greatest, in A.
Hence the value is 5771.21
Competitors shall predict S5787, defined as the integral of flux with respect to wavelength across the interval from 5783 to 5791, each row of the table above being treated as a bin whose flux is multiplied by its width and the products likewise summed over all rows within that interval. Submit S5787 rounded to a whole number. 39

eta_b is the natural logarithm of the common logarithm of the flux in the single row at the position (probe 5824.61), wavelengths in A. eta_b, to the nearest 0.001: -0.392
